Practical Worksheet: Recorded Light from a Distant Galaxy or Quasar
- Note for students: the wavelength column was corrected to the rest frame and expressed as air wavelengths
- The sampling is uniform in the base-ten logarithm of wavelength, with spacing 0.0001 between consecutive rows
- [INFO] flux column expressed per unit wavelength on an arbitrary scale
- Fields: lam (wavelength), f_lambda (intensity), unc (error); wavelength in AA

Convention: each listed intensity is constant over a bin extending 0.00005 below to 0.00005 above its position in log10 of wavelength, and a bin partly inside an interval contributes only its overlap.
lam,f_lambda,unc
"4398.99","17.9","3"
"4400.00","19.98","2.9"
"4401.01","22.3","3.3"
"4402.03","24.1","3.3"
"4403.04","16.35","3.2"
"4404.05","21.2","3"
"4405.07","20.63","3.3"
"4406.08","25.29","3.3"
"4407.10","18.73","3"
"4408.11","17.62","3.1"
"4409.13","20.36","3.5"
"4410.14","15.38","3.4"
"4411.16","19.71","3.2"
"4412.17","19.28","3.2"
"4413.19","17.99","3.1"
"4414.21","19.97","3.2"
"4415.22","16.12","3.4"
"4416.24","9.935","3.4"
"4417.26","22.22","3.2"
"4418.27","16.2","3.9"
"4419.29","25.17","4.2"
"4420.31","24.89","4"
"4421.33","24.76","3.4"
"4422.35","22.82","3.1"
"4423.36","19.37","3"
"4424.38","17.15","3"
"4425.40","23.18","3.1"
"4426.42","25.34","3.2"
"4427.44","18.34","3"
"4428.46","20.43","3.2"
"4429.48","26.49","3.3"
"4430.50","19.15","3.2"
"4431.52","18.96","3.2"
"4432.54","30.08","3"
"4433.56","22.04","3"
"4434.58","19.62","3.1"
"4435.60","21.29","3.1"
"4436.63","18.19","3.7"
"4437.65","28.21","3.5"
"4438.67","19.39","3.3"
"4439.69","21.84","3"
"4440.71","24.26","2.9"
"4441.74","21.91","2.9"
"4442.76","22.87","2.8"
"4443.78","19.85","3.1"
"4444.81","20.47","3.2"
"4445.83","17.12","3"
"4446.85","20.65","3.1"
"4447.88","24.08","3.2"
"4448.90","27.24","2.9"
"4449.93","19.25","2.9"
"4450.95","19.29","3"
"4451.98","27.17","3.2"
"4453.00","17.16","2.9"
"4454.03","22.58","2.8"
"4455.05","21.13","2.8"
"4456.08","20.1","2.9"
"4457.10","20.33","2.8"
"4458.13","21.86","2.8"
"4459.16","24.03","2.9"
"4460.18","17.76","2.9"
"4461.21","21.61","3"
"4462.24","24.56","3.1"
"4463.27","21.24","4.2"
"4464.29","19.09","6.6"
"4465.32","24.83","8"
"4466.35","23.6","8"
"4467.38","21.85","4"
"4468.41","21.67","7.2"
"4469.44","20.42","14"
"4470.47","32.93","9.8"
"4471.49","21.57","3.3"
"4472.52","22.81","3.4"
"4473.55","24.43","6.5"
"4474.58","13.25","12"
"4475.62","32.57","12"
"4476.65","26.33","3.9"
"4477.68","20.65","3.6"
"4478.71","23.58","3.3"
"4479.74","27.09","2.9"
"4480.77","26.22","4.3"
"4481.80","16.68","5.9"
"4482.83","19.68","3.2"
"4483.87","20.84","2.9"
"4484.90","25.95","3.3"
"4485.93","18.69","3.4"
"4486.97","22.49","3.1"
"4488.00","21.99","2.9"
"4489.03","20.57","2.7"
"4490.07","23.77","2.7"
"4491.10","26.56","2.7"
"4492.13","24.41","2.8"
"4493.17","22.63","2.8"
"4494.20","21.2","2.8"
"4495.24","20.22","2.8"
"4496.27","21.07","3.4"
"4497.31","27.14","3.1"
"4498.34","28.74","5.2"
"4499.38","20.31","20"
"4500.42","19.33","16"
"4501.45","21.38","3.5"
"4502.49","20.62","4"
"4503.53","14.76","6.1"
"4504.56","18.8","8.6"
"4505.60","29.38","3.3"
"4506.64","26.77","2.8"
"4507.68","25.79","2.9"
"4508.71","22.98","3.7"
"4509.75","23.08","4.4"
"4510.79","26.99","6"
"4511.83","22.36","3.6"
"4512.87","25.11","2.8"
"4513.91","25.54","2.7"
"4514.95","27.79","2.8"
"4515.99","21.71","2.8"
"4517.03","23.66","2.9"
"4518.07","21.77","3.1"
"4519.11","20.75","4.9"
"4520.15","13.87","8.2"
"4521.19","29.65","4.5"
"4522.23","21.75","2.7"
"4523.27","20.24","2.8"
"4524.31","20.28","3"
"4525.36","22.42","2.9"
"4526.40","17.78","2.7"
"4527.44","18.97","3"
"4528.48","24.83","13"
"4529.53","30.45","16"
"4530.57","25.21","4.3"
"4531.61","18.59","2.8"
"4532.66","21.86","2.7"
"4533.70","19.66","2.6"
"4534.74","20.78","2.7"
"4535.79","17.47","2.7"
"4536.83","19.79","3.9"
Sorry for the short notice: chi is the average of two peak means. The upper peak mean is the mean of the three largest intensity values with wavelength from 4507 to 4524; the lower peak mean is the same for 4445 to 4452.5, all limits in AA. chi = 27.2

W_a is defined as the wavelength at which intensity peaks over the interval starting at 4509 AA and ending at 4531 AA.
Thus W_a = 4529.53 AA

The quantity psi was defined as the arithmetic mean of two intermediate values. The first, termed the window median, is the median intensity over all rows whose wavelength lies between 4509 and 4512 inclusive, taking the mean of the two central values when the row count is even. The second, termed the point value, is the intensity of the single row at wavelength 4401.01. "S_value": 22.7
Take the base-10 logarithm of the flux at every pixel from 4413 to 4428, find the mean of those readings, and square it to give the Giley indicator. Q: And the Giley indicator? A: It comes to 1.68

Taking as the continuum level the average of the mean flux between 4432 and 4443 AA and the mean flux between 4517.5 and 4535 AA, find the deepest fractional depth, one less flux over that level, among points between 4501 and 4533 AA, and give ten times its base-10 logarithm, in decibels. -4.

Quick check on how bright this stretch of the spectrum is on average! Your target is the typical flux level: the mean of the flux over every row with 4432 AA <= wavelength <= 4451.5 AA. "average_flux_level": 22.0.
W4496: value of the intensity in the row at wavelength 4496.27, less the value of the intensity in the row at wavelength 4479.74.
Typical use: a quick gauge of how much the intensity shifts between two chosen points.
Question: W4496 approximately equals -6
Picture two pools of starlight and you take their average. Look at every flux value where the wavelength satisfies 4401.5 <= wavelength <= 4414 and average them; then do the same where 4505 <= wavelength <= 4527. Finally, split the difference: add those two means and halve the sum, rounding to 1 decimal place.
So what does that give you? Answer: 21.5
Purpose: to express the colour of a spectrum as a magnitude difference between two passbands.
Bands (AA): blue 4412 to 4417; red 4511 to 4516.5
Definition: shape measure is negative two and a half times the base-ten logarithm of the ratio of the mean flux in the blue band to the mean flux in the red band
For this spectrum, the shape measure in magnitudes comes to 0.42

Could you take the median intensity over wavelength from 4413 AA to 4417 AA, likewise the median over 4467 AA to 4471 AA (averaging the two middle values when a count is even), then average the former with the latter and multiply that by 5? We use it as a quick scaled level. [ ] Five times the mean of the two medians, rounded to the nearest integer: 97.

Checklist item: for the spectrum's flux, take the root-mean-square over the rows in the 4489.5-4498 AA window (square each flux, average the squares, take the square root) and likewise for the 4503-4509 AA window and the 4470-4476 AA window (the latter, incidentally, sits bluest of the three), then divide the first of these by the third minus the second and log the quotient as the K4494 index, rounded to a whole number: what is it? 12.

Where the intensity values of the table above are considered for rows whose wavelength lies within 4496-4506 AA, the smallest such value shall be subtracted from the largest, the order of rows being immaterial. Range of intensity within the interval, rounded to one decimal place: 14.6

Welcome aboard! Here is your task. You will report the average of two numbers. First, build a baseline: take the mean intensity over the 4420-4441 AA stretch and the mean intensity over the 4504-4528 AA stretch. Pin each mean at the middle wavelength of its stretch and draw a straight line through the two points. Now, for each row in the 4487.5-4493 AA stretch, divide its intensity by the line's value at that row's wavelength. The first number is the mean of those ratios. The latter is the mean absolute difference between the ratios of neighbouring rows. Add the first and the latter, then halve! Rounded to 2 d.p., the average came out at 0.57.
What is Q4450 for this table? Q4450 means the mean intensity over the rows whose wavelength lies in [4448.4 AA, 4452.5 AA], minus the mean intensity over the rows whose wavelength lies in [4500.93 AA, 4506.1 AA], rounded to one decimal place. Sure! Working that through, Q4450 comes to 2.2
